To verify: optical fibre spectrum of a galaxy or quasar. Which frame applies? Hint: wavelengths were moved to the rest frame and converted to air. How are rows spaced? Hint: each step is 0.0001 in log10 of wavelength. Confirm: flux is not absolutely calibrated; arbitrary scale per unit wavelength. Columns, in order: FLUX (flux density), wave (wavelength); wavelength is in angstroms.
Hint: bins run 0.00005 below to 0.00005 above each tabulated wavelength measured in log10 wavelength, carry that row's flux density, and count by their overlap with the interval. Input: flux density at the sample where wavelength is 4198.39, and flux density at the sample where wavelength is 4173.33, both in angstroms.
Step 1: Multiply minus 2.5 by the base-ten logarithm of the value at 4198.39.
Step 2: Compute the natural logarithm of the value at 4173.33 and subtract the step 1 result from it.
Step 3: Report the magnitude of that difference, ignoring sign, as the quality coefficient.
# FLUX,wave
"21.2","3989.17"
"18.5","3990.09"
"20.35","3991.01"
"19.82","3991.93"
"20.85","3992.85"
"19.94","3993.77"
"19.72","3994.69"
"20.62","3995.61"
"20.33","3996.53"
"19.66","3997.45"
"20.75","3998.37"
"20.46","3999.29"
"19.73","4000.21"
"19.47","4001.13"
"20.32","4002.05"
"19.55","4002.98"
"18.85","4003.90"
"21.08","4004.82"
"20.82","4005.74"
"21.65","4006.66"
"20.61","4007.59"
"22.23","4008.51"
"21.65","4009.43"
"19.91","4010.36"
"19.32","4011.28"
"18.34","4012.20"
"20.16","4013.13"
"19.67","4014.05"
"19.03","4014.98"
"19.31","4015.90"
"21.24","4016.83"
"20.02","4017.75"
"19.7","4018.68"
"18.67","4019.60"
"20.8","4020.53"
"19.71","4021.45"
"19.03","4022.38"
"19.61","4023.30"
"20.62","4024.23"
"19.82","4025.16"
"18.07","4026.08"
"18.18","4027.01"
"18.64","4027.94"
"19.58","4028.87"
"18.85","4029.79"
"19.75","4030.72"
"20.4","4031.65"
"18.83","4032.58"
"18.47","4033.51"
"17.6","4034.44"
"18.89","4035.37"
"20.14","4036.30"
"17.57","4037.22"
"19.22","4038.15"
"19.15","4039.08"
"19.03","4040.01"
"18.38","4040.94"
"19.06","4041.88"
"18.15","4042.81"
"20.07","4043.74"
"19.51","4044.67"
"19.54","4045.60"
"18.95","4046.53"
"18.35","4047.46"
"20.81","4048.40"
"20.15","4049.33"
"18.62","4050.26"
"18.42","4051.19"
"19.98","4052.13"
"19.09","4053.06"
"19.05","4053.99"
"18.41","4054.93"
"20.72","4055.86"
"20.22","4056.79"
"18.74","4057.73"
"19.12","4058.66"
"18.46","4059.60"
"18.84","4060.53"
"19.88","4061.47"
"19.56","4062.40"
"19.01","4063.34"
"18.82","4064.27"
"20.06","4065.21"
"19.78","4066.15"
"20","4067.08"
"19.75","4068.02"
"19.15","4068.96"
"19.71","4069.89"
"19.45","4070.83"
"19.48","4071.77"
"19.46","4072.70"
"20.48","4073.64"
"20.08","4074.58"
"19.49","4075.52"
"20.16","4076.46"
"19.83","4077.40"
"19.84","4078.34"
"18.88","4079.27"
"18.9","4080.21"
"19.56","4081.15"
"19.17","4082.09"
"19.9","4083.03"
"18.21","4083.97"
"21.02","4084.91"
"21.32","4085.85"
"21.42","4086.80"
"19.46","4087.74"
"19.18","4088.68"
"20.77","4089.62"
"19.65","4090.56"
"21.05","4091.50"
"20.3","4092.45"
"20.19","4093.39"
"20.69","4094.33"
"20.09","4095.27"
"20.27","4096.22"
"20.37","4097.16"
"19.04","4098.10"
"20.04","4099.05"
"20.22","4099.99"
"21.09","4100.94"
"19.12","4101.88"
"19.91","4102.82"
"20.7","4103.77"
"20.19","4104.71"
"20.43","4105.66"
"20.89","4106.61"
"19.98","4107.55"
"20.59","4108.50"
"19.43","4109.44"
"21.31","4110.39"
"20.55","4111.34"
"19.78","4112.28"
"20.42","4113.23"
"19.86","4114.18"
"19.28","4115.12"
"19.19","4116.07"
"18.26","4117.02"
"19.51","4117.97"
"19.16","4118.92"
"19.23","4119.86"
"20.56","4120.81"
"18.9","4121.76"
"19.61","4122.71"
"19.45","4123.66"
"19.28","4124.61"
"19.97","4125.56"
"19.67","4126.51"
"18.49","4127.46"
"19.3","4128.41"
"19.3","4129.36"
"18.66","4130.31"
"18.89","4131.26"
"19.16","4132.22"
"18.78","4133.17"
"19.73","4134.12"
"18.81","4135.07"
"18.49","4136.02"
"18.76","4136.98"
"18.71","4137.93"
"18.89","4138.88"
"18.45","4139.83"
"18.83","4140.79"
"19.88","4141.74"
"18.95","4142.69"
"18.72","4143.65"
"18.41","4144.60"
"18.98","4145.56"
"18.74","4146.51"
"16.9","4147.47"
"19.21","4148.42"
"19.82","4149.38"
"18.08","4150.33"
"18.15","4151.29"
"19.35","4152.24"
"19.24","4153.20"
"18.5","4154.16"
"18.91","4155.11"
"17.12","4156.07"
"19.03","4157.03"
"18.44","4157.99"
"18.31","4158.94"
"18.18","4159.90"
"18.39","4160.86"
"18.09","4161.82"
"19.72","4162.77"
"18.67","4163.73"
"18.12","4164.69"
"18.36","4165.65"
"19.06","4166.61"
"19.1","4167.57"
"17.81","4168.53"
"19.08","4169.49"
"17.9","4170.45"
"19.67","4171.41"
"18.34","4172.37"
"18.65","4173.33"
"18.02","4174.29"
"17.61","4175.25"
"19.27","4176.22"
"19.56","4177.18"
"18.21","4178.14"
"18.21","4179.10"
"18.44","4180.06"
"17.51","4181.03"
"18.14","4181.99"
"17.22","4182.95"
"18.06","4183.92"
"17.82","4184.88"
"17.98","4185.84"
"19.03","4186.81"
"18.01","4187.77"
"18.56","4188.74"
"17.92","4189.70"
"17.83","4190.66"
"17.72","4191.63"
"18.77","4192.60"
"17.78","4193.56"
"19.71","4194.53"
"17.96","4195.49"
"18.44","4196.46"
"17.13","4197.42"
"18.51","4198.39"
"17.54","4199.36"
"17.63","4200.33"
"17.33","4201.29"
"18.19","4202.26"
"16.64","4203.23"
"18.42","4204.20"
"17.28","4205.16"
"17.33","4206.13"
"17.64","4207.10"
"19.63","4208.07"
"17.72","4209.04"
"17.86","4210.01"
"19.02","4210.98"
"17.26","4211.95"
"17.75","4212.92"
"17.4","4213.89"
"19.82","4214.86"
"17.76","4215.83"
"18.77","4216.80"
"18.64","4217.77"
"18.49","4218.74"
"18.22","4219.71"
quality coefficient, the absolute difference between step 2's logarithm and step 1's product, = 6.09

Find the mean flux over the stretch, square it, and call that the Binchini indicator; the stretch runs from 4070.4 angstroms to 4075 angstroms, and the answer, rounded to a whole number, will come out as 392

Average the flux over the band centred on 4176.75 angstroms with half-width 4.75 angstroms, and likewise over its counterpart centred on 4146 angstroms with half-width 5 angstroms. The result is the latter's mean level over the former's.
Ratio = 1.02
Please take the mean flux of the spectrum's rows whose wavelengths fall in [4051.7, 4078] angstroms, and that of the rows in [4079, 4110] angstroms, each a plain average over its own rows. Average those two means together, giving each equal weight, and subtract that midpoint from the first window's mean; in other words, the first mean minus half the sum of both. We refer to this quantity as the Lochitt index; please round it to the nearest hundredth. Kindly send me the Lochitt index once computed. -0.27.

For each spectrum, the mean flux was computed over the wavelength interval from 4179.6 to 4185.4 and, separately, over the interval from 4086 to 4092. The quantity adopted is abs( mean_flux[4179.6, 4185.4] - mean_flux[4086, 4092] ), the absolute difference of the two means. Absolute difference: 2.4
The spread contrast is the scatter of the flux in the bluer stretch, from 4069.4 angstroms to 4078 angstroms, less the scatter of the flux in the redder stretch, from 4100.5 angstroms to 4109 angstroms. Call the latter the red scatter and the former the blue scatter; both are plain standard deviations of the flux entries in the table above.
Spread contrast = -0.2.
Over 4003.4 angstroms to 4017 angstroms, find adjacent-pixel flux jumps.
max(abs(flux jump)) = 2.2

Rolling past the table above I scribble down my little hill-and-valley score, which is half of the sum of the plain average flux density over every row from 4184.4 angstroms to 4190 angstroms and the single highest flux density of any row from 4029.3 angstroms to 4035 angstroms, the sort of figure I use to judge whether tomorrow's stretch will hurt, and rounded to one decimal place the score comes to 19.3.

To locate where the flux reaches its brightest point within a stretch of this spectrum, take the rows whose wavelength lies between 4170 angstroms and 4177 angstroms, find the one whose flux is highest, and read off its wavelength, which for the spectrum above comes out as 4171.41 angstroms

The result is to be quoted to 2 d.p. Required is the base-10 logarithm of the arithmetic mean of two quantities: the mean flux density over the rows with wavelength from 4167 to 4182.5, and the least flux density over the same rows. 1.26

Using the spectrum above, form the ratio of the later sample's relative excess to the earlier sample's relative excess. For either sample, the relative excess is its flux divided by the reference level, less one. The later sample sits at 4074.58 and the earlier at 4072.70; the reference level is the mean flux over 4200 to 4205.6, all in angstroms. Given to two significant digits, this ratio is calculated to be 1.3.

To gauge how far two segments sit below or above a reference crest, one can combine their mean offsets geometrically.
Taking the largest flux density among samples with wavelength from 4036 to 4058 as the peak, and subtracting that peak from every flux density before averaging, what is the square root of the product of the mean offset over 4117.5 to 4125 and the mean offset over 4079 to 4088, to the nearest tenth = 1.2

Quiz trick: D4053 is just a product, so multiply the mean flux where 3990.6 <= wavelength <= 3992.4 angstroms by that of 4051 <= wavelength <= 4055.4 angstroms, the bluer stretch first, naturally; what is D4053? 381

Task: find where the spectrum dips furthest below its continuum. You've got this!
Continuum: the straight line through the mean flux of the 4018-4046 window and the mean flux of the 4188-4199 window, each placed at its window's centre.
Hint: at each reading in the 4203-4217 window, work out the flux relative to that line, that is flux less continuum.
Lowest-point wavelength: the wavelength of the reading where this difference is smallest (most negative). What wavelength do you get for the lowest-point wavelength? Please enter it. 4203.23 angstroms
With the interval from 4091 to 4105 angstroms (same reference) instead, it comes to 4098.10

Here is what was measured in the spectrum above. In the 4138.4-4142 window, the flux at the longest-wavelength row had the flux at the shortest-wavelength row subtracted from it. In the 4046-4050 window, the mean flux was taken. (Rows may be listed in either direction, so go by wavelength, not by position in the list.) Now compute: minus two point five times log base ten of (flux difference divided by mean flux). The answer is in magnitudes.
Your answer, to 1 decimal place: 3.2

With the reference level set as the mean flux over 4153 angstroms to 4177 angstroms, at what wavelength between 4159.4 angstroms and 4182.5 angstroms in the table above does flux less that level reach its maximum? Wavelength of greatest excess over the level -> 4162.77 angstroms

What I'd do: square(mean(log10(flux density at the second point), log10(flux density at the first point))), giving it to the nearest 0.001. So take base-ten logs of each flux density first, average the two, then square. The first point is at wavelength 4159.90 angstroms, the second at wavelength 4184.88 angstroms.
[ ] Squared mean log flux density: 1.576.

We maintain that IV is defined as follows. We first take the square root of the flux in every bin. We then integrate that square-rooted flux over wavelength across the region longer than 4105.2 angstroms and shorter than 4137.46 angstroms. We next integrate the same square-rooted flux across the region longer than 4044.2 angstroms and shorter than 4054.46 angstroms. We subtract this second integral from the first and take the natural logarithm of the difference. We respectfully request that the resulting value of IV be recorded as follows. 4.6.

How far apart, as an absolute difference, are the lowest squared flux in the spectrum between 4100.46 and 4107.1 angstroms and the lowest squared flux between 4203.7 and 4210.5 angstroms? 67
